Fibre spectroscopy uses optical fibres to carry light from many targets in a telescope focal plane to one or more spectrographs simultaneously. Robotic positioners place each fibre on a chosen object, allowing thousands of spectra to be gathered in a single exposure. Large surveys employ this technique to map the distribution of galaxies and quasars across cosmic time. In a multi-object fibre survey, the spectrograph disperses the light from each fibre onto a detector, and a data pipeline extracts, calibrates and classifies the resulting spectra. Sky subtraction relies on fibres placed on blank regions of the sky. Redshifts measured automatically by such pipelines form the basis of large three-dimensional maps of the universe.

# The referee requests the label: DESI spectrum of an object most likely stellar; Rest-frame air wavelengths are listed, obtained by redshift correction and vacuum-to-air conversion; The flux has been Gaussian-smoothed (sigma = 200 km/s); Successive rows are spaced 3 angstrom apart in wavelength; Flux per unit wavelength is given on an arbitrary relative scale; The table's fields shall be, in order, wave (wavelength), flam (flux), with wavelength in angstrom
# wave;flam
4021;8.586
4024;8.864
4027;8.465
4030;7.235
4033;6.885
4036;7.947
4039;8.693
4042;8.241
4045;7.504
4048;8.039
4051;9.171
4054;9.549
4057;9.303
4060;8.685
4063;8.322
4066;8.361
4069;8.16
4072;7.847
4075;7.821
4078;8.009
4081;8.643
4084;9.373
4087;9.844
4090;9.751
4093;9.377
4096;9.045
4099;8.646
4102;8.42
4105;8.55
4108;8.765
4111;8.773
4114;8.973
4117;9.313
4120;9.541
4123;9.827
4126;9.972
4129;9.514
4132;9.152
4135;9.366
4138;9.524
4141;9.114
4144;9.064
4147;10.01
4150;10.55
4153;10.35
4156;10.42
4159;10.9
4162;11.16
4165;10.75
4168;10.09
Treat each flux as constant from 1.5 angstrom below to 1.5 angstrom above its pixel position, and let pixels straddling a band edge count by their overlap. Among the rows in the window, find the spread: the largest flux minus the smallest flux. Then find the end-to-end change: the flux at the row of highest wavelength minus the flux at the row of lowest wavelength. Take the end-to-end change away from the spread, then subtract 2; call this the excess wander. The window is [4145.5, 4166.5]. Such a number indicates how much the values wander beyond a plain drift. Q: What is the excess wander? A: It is -1.6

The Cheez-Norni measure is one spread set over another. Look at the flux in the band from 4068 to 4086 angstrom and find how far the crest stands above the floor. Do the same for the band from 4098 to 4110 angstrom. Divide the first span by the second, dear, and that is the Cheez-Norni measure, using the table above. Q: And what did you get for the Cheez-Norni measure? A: 4.5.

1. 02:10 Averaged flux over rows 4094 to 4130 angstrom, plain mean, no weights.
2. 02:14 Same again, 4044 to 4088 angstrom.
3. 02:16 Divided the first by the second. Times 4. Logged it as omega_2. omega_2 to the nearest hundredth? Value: 4.25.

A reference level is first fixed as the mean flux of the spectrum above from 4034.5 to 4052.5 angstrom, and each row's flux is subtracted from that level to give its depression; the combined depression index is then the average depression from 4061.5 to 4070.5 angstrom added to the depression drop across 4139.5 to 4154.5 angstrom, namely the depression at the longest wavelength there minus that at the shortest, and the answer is -1.3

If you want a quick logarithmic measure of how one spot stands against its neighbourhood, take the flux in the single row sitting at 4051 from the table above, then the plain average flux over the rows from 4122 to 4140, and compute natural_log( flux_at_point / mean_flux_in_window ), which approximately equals -0.04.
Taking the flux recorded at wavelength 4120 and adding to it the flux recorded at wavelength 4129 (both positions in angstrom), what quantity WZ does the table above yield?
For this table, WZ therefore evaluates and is 19.1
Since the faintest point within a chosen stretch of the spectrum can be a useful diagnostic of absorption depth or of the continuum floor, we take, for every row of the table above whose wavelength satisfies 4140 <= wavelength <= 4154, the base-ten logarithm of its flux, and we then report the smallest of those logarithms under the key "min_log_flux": 0.96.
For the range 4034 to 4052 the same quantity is 0.88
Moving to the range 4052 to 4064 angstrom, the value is 0.92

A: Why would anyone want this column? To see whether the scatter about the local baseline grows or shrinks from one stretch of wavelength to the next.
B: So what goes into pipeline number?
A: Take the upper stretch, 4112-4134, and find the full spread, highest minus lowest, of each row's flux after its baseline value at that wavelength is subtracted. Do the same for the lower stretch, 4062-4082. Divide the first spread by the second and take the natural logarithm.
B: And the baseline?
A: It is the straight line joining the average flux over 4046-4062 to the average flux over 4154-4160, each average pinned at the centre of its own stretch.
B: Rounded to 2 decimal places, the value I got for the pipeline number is 0.24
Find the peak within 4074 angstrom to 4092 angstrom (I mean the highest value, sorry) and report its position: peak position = 4087 angstrom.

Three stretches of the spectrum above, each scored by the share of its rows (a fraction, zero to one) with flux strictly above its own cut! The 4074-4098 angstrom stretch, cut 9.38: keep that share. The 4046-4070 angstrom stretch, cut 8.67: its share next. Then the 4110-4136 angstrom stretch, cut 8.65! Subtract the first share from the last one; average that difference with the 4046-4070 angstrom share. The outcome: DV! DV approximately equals 0.625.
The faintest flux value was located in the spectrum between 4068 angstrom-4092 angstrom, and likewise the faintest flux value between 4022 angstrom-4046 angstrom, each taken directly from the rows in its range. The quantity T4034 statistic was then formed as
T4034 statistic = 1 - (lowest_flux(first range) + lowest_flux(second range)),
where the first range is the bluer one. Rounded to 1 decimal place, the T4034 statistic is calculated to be -13.7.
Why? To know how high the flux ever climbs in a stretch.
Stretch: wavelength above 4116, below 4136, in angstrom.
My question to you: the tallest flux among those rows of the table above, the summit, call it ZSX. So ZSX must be 9.972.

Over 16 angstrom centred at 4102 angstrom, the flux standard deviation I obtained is 0.2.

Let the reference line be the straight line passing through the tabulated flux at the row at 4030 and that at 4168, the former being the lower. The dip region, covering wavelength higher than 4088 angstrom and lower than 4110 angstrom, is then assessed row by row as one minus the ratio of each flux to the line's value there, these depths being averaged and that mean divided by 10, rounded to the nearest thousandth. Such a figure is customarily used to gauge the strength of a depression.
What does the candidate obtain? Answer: -0.003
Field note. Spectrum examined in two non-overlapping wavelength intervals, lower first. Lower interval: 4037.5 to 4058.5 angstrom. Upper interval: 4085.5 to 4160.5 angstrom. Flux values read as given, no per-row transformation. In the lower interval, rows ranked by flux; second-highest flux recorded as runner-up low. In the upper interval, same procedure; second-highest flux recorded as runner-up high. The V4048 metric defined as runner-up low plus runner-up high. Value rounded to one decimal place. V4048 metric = 19.9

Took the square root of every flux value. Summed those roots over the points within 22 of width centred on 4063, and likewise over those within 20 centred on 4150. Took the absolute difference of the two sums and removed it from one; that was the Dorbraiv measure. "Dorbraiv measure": -0.67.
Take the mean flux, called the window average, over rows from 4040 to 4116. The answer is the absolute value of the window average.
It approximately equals 8.7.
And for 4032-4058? 8.4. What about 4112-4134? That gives 9.5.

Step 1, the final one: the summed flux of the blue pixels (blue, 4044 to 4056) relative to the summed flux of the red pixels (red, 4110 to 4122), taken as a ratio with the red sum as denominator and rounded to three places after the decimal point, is 0.936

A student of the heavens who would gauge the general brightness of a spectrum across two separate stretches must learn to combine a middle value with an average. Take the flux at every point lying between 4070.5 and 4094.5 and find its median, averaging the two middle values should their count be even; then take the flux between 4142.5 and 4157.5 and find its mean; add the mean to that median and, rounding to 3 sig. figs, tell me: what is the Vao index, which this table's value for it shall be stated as 19.1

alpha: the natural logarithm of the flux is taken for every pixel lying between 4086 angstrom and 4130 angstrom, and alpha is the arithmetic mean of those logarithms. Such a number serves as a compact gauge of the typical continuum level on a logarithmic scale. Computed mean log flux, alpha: 2.22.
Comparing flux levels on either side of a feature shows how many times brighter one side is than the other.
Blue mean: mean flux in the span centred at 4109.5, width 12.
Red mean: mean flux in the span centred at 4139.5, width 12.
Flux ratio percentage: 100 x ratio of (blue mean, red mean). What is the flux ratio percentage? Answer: 95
